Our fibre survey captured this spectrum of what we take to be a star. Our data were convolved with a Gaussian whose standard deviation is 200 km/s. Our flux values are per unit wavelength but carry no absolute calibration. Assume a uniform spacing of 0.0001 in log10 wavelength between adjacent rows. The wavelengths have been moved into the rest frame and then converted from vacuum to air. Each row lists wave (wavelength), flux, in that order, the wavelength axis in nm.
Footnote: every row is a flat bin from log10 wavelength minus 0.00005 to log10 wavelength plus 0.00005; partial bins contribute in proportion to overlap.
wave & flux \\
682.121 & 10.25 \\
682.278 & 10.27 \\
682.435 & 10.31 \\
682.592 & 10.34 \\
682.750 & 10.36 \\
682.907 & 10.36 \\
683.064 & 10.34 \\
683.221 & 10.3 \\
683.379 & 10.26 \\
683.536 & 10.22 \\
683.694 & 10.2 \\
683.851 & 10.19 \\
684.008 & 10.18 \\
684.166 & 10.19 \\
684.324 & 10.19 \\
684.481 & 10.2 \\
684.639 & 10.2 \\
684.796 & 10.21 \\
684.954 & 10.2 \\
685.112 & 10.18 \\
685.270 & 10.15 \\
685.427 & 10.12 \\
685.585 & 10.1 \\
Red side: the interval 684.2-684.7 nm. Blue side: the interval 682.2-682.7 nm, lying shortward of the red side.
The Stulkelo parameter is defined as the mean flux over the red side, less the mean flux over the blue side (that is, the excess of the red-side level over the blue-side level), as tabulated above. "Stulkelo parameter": -0.11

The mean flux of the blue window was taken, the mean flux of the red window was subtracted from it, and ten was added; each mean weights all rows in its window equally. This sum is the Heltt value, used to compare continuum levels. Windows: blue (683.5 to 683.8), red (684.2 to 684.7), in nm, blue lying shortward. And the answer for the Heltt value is 10.01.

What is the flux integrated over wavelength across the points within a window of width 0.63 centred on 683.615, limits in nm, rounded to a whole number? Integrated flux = 6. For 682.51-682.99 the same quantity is 5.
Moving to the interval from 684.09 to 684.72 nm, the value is 6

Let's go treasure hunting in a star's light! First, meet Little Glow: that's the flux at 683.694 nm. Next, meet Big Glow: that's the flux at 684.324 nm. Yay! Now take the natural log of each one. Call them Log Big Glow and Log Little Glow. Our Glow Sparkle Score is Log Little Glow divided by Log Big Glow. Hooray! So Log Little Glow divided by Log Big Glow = 1.000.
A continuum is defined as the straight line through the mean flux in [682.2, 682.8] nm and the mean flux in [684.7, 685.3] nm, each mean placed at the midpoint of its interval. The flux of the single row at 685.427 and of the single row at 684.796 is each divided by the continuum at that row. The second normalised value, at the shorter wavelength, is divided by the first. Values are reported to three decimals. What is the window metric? 1.006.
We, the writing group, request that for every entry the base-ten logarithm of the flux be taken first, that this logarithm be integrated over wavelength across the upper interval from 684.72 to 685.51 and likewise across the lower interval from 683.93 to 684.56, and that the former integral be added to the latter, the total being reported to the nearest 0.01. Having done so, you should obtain 1.43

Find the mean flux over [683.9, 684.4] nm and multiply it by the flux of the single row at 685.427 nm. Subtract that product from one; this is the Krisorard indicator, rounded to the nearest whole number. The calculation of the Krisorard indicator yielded -102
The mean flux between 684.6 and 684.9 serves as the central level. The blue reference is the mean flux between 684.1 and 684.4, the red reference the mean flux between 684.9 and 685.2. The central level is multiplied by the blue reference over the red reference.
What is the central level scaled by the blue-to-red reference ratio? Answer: 10.2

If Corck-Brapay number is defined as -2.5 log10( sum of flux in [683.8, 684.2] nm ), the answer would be -3.71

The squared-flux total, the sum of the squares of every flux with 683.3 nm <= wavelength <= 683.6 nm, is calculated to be 210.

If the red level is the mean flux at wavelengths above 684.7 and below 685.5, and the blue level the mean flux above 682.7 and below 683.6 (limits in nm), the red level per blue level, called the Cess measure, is 0.99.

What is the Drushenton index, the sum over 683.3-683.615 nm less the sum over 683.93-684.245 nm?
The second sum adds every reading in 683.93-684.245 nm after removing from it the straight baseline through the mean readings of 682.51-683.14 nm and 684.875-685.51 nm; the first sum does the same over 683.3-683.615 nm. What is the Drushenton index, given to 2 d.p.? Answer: 0.01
